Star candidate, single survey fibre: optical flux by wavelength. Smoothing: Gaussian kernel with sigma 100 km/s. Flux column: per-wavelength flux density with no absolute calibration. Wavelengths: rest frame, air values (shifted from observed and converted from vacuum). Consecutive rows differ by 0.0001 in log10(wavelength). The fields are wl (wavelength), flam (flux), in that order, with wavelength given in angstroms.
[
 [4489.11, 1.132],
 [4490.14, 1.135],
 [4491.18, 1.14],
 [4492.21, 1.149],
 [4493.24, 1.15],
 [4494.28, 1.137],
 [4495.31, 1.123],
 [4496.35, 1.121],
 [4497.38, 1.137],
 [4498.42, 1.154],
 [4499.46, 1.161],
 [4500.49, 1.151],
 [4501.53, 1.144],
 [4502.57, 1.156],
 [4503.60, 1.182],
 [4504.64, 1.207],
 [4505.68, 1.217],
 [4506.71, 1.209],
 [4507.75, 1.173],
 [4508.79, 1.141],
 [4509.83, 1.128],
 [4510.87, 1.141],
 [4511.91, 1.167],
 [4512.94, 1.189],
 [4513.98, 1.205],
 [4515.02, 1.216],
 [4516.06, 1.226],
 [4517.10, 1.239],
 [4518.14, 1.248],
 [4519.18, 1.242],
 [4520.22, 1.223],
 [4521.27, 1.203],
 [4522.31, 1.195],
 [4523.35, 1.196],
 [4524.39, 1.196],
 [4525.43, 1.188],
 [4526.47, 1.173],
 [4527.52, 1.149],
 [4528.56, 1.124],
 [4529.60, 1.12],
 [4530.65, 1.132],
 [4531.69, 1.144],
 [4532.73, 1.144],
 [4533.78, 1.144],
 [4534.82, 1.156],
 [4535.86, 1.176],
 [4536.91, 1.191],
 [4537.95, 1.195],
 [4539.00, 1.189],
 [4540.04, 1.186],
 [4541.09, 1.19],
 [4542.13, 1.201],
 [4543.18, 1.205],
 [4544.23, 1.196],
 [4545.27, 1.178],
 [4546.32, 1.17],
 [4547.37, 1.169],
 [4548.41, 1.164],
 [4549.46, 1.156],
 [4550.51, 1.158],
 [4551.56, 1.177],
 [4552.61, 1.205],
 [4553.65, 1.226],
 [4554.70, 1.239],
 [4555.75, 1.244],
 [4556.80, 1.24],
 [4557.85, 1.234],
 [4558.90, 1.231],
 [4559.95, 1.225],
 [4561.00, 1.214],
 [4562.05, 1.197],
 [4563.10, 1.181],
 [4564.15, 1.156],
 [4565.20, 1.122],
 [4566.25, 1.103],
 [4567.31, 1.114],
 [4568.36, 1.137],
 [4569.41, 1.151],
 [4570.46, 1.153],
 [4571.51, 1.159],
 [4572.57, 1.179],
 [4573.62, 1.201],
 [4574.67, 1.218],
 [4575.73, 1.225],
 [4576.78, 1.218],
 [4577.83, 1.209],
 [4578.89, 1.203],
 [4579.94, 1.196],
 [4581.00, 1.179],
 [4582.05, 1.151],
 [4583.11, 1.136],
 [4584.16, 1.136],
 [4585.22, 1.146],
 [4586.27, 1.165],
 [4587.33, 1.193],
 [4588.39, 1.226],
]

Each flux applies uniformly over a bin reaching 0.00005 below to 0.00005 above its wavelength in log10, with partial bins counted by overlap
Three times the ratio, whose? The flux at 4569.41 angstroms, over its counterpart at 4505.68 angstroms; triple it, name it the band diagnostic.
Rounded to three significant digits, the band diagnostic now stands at 2.84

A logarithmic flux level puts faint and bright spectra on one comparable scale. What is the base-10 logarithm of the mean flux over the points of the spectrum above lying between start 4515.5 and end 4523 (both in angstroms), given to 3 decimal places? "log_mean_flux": 0.088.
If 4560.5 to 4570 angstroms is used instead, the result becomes 0.062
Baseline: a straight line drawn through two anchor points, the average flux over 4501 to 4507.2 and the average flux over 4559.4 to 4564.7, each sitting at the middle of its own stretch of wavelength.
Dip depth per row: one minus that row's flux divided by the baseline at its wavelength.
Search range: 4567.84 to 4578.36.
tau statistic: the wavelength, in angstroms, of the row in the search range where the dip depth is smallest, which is 4575.73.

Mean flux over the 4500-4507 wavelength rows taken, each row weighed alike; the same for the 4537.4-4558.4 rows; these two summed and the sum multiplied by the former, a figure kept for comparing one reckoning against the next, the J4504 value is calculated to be 2.81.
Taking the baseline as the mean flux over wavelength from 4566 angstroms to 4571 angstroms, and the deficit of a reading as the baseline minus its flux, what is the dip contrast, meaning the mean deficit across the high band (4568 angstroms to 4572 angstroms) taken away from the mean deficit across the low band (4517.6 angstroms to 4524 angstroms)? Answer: -0.07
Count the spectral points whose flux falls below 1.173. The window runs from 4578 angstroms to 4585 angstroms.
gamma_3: 3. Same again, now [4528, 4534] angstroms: 6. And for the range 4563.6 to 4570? 6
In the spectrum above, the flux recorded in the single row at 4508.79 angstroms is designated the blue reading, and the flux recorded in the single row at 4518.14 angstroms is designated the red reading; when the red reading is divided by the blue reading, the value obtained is 1.09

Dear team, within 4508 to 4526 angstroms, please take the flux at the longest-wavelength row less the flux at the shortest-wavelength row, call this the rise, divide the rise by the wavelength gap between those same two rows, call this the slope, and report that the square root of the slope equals 0.053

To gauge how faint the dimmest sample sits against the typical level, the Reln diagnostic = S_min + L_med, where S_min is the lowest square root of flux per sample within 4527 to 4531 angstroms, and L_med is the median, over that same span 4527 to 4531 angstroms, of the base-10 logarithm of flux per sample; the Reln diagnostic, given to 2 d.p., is 1.11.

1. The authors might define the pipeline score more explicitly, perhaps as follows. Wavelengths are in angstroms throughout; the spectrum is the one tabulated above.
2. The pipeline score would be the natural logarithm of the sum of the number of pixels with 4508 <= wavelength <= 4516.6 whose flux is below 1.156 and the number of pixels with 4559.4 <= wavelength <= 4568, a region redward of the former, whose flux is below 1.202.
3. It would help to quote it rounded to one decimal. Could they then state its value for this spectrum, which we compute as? 2.2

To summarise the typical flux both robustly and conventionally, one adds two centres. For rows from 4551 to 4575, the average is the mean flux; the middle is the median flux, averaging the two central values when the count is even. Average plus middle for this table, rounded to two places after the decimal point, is 2.38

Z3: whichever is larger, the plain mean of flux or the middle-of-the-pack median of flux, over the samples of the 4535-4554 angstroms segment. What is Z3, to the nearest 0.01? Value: 1.19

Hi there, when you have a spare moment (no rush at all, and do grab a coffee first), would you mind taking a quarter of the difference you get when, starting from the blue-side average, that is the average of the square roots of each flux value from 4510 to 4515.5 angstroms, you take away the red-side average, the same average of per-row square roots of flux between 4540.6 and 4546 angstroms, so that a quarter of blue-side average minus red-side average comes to -0.001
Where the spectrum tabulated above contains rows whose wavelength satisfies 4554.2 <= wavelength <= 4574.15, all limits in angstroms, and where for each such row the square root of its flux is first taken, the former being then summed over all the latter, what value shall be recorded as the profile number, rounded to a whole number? 21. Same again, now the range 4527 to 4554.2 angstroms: 28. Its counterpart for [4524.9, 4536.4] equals 12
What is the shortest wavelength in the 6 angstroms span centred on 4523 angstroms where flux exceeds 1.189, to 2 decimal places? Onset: 4520.22 angstroms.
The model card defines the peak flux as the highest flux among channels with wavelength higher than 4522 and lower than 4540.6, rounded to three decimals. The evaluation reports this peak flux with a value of 1.196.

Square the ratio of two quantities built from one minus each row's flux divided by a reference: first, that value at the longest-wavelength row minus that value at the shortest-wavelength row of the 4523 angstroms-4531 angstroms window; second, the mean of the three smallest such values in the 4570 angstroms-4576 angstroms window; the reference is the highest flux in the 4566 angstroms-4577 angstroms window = 38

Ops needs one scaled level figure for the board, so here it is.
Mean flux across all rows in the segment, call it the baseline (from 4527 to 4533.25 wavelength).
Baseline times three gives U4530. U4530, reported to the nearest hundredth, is 3.41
